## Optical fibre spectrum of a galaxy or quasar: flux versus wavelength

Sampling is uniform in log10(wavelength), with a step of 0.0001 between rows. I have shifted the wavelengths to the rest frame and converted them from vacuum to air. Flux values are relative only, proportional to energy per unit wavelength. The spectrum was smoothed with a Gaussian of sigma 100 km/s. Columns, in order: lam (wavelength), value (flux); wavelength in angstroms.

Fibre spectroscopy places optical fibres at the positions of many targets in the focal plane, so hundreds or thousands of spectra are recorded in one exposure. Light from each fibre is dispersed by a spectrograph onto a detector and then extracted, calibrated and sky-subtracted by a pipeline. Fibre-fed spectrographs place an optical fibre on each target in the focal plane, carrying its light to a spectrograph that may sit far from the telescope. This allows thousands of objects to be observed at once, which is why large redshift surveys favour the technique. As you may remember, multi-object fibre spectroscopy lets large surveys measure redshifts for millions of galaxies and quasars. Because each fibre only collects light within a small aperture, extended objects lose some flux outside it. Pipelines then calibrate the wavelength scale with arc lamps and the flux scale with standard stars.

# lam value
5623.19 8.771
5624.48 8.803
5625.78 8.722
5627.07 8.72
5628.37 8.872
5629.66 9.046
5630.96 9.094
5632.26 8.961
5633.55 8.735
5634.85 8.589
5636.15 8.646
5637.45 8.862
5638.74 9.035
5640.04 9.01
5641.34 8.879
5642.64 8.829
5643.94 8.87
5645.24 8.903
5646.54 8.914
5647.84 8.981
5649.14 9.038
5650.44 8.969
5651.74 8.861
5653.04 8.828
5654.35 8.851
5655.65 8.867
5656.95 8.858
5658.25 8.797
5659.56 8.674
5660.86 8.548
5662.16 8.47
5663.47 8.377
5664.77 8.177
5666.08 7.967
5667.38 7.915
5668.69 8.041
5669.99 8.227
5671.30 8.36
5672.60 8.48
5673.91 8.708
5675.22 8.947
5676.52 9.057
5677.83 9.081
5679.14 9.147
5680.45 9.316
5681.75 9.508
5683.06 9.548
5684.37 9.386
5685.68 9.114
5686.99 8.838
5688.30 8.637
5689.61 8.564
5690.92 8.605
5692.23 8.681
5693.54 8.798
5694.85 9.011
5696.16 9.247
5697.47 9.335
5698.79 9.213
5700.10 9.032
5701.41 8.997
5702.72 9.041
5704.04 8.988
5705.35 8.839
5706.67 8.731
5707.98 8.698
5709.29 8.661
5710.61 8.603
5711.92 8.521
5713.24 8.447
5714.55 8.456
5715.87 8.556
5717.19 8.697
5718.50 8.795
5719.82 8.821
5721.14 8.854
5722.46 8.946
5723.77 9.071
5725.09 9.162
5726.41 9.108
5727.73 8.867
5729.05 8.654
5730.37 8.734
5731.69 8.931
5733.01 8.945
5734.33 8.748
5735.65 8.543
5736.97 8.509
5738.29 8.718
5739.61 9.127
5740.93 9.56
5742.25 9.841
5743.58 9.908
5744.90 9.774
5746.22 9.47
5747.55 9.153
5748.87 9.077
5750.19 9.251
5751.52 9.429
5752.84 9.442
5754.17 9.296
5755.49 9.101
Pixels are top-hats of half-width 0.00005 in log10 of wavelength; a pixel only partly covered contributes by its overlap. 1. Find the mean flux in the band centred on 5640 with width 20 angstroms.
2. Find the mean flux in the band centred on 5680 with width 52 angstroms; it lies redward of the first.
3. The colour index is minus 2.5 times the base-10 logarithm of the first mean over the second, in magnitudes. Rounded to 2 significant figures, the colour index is -0.010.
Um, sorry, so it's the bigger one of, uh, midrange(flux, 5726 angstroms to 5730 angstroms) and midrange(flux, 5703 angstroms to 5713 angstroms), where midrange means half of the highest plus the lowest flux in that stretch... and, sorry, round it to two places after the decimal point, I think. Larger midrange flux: 8.88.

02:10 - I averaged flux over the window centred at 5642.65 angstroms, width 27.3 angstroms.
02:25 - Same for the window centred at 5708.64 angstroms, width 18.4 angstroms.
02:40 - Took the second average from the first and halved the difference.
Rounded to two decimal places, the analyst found 0.08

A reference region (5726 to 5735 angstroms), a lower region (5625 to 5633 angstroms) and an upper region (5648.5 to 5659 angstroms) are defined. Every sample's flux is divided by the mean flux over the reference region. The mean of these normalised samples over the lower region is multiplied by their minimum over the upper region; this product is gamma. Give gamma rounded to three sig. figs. 1.00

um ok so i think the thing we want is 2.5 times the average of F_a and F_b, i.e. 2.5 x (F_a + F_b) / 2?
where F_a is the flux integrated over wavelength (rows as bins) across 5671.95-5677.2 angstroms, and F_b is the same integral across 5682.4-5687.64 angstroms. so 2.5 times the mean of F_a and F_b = 118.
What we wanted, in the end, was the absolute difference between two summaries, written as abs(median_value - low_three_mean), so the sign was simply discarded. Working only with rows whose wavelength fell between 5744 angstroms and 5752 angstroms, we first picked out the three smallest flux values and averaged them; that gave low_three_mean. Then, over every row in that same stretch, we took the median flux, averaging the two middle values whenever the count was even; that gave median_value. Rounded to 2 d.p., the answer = 0.18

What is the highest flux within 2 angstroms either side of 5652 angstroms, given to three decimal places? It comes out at 8.969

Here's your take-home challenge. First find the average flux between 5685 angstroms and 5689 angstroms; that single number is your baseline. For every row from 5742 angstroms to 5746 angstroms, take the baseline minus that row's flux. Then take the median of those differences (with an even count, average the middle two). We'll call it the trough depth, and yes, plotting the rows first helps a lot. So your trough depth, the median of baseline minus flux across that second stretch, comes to -0.98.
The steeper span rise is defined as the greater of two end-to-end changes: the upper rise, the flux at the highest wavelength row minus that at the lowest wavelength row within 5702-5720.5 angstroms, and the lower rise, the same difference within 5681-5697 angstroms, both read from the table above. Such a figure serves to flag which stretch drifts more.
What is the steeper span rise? -0.22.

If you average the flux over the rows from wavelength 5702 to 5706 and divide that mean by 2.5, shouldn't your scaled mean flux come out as 3.58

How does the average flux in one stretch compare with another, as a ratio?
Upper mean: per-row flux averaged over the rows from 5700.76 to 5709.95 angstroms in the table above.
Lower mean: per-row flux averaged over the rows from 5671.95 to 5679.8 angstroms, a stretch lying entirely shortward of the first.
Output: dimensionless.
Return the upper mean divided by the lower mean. 0.99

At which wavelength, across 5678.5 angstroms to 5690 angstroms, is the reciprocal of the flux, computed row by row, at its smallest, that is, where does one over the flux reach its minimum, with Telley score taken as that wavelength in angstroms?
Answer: 5683.06 angstroms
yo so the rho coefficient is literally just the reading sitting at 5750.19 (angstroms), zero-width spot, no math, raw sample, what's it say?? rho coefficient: 9.251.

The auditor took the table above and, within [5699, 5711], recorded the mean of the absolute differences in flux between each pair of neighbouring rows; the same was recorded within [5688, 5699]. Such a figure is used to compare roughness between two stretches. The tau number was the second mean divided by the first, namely 1.9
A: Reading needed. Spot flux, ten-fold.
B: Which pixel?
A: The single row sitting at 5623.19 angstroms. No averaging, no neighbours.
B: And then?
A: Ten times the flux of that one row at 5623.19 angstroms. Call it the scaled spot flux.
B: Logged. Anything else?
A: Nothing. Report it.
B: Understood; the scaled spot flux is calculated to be 88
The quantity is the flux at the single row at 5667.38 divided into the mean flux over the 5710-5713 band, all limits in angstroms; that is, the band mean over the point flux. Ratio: 1.08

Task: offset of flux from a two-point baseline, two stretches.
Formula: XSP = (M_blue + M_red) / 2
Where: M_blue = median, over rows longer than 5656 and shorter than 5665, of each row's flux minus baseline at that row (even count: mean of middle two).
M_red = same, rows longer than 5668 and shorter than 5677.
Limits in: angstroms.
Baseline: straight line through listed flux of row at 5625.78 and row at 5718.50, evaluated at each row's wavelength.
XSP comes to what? -0.24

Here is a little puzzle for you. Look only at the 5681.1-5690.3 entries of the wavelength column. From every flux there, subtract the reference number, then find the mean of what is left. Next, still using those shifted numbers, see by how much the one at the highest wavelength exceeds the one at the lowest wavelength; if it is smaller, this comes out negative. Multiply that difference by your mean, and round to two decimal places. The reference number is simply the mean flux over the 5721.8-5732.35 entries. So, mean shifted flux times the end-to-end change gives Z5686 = -0.14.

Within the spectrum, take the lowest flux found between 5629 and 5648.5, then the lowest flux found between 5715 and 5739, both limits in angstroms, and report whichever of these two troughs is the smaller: 8.51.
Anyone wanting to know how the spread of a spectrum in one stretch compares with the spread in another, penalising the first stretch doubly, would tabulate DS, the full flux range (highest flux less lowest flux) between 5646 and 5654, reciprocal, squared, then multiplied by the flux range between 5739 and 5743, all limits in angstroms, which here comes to 16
